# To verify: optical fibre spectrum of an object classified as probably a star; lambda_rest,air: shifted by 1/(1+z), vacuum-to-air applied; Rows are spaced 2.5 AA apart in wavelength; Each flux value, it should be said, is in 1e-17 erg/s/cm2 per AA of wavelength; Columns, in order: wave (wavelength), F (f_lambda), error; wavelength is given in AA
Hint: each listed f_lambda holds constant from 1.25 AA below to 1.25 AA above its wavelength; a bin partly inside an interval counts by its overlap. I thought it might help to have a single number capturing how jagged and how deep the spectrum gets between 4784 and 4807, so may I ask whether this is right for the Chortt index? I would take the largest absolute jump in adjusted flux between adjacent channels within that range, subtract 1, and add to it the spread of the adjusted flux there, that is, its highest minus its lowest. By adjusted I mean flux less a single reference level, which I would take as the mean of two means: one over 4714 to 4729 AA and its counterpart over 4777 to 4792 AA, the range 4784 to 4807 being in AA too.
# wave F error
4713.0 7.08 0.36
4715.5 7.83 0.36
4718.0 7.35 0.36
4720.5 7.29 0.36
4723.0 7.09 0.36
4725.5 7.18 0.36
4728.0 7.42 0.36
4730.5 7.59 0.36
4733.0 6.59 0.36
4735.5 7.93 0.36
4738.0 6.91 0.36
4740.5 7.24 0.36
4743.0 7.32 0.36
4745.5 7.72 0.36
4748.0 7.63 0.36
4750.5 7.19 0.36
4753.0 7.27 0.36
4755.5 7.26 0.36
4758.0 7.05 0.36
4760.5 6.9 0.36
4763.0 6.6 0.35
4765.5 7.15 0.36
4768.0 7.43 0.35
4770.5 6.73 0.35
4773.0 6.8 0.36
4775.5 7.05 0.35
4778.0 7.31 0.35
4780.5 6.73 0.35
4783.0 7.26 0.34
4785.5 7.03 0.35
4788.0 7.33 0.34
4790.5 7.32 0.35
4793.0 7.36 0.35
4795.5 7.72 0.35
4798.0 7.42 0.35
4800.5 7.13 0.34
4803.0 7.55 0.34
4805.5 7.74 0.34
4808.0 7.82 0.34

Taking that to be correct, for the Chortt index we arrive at 0.1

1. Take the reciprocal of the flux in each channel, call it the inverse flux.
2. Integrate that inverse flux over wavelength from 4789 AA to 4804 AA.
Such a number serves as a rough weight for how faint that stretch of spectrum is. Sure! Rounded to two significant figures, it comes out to 2.0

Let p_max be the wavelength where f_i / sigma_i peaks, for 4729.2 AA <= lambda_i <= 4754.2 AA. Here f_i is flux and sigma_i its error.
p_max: 4735.5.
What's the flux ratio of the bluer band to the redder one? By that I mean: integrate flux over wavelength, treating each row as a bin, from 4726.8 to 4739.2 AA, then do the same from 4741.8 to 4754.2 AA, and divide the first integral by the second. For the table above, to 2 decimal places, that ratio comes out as 0.98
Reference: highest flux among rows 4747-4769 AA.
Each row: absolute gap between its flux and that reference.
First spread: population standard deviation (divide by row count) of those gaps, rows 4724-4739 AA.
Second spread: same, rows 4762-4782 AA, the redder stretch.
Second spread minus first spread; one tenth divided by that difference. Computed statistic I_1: -2.0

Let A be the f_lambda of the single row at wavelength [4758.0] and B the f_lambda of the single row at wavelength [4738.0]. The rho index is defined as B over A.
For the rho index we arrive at 0.98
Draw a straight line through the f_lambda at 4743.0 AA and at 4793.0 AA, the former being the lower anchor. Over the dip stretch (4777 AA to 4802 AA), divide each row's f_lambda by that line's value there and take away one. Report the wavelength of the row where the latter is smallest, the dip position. 4780.5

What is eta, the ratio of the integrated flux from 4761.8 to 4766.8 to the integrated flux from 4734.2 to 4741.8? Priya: 0.6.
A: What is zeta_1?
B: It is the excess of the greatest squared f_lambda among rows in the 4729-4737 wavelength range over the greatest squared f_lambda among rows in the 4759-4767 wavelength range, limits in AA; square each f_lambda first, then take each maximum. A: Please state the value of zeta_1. 12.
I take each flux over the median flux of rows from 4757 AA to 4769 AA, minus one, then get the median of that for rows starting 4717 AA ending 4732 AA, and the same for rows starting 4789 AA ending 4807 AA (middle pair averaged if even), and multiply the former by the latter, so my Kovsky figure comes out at 0.0020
